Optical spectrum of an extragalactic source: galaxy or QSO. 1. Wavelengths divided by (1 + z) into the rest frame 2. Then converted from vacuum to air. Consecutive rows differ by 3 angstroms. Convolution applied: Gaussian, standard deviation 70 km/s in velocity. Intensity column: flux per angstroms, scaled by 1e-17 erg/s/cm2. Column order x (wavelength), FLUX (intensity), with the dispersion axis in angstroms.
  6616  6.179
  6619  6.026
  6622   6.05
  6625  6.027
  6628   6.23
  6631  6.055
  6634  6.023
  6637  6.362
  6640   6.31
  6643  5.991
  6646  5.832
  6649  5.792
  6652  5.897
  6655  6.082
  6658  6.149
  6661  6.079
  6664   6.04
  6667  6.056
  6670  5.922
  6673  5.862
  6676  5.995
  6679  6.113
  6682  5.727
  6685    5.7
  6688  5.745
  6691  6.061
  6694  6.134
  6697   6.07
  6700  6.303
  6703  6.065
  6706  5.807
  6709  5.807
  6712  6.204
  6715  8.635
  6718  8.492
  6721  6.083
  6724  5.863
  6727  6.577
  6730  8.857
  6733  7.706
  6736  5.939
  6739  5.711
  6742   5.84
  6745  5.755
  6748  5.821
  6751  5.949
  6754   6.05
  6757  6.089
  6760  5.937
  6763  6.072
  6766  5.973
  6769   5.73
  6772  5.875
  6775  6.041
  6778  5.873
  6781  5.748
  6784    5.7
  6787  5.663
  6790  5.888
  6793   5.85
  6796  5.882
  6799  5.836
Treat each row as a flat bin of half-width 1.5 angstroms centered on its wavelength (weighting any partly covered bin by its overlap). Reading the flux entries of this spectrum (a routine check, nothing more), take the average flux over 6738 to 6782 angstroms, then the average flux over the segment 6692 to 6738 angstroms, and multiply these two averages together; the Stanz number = 39.5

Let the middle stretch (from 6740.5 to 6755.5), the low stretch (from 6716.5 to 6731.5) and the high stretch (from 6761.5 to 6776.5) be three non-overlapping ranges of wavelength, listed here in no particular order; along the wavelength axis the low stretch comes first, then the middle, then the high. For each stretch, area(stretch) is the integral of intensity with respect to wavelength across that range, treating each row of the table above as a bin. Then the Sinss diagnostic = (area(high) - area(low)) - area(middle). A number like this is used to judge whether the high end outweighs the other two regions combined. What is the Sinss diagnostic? -107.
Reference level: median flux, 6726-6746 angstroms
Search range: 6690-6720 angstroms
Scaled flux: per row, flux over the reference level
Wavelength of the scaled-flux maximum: 6715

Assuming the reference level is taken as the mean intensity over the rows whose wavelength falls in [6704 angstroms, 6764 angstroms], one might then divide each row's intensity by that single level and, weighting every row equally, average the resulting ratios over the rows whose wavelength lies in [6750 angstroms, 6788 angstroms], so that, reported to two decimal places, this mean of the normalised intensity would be 0.91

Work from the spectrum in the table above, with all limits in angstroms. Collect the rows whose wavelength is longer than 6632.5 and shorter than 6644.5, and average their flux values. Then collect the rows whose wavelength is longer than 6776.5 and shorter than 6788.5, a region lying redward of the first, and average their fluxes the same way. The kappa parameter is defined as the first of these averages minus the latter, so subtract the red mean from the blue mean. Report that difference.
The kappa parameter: 0.4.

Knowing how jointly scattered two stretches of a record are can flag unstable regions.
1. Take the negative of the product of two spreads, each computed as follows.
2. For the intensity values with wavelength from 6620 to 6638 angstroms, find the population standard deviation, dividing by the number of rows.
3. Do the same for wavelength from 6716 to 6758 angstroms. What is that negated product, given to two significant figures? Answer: -0.13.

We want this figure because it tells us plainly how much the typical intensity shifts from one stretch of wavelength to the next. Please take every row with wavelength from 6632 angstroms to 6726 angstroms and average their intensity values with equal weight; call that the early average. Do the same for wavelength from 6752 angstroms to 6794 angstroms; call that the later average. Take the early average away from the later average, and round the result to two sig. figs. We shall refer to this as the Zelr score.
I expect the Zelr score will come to -0.28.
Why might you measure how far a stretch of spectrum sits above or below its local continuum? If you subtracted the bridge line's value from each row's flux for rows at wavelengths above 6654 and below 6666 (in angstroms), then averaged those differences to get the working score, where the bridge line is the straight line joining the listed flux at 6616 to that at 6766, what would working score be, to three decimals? -0.032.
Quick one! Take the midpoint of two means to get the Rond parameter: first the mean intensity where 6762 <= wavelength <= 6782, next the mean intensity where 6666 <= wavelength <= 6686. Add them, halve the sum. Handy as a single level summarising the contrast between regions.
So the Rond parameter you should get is 5.91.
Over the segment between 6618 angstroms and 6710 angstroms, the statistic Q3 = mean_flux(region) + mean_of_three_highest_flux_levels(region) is 12.3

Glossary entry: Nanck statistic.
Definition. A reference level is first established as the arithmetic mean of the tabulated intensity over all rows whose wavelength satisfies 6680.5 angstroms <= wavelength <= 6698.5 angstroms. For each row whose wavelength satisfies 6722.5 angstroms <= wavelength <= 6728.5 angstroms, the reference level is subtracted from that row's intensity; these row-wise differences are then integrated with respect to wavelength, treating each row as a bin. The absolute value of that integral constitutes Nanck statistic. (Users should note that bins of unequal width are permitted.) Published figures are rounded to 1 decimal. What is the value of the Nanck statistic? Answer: 1.9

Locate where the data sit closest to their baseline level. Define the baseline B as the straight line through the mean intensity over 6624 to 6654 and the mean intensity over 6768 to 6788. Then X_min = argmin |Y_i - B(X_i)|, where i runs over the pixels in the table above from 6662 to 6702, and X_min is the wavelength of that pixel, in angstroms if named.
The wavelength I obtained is 6676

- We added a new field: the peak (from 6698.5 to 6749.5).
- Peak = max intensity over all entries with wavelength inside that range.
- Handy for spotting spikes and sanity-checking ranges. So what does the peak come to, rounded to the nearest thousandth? 8.857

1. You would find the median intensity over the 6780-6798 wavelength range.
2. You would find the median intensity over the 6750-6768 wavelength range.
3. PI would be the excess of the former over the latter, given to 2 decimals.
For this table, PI -0.21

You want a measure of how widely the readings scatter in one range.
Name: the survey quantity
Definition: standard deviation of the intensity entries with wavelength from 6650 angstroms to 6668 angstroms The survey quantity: 0.08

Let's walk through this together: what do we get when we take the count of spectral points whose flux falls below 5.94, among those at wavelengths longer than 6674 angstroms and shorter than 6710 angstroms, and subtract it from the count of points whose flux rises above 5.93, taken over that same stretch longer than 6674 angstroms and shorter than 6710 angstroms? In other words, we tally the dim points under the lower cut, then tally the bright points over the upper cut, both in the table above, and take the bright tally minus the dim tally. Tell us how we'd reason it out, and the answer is 2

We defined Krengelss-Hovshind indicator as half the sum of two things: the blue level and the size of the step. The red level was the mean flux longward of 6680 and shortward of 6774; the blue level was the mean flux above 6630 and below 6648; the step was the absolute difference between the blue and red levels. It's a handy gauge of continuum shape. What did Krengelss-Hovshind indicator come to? 3.14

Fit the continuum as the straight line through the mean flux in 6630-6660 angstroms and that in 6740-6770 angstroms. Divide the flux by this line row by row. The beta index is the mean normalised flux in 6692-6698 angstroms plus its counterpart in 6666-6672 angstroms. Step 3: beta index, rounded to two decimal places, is 2.01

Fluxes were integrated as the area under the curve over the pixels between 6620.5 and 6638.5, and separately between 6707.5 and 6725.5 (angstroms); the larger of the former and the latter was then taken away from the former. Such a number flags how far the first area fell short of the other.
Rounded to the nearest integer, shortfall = -13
